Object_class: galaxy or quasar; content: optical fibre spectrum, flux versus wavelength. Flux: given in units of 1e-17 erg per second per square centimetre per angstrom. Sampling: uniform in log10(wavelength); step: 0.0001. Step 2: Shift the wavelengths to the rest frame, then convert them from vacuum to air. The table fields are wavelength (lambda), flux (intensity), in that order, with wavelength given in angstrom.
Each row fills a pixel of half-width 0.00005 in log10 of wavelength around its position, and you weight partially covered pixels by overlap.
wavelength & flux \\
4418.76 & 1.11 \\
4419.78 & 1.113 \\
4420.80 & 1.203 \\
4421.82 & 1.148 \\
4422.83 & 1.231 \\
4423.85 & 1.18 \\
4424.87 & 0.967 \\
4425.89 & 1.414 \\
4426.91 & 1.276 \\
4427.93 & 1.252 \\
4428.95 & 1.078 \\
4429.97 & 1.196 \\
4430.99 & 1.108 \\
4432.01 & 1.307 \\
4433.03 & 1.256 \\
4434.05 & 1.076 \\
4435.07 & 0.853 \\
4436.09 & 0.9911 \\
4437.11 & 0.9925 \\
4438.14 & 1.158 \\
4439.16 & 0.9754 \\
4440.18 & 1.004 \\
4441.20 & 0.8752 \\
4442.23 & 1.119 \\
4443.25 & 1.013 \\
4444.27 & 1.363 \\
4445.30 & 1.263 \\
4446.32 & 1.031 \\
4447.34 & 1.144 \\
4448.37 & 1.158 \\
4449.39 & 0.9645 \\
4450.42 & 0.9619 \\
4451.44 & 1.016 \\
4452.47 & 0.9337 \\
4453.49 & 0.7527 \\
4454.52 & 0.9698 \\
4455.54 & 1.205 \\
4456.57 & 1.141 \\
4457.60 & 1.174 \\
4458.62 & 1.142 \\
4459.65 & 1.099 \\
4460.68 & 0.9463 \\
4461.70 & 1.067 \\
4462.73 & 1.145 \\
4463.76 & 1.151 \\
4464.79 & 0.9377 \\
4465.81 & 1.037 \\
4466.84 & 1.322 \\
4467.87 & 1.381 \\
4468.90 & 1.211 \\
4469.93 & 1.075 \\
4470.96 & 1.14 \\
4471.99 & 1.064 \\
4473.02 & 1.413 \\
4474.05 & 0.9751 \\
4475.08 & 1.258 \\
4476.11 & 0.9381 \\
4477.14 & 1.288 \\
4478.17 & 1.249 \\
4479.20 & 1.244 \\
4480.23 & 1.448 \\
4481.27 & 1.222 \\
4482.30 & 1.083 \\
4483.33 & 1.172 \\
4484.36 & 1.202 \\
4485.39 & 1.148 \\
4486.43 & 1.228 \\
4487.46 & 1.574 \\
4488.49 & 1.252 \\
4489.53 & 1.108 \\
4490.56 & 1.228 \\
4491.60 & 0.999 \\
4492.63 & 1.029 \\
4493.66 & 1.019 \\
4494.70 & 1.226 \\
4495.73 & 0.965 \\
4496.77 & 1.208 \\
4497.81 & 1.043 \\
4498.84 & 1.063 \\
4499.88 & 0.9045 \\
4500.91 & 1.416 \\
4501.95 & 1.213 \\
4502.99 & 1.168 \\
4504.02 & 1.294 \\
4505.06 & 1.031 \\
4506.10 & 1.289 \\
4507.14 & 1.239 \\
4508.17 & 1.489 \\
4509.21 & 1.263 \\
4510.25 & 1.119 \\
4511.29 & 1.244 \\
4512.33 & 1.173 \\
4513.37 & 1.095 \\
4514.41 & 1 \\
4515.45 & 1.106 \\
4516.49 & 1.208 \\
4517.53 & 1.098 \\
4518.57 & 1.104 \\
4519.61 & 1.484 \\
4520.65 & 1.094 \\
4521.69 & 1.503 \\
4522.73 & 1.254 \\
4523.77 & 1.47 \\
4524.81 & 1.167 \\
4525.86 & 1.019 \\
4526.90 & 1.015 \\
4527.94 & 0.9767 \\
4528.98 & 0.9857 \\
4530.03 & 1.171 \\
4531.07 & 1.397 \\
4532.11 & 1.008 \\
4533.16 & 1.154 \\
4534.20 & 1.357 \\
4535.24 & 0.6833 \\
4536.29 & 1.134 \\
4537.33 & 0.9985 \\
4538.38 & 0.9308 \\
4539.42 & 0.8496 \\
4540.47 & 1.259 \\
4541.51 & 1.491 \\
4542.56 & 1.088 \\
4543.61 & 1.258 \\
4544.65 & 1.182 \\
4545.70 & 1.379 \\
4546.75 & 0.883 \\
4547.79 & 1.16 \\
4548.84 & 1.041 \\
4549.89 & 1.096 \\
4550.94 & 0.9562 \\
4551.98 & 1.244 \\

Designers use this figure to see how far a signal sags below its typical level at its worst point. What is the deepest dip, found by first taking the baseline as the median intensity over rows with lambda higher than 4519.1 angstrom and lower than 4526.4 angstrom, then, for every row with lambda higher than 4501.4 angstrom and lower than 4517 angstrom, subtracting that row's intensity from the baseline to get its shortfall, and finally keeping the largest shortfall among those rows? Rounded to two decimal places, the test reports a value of 0.25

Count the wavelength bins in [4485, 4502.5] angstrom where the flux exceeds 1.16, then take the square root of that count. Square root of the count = 2.83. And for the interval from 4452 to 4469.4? 2.24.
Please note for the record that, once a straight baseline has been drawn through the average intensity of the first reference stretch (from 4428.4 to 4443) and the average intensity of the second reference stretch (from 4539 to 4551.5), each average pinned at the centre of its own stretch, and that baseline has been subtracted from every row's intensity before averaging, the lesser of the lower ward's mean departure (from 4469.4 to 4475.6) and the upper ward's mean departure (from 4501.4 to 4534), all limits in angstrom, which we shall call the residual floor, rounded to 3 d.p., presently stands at 0.061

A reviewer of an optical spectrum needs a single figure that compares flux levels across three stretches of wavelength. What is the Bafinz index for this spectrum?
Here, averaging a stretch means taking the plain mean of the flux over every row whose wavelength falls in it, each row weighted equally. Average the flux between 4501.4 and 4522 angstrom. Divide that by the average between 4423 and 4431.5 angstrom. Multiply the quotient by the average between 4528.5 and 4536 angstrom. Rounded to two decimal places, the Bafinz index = 1.13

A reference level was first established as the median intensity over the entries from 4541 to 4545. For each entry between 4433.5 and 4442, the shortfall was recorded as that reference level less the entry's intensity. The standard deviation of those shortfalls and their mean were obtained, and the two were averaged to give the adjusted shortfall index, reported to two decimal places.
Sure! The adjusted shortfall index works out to 0.16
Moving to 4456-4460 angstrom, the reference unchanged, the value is 0.05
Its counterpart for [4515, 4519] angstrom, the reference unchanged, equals 0.07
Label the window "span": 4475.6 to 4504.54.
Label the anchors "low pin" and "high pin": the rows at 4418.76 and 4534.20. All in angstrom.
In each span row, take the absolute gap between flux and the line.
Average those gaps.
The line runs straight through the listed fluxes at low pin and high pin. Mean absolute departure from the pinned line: 0.138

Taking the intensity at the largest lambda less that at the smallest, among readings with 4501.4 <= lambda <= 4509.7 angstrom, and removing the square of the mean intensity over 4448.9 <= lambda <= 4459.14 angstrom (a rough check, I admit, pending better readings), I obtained -1.00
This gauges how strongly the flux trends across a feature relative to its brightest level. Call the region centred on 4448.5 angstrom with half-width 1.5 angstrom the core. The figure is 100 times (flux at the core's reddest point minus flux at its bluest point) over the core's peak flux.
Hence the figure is -16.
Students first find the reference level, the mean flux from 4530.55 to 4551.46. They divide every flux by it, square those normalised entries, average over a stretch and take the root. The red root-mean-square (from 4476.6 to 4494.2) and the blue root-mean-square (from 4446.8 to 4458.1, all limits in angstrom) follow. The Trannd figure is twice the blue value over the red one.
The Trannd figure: 1.72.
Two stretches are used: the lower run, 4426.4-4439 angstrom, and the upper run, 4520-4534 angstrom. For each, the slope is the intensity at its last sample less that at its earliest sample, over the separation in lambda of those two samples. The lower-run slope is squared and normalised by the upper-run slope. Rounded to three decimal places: 0.023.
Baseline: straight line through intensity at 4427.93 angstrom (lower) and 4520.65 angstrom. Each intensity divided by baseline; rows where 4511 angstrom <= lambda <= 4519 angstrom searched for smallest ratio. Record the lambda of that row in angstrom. 4514.41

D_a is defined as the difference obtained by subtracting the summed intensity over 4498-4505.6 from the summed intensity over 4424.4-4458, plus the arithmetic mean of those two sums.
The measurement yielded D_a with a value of 50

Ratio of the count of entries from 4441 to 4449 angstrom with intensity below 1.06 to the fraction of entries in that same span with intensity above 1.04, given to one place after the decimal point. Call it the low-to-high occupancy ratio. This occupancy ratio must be 4.8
